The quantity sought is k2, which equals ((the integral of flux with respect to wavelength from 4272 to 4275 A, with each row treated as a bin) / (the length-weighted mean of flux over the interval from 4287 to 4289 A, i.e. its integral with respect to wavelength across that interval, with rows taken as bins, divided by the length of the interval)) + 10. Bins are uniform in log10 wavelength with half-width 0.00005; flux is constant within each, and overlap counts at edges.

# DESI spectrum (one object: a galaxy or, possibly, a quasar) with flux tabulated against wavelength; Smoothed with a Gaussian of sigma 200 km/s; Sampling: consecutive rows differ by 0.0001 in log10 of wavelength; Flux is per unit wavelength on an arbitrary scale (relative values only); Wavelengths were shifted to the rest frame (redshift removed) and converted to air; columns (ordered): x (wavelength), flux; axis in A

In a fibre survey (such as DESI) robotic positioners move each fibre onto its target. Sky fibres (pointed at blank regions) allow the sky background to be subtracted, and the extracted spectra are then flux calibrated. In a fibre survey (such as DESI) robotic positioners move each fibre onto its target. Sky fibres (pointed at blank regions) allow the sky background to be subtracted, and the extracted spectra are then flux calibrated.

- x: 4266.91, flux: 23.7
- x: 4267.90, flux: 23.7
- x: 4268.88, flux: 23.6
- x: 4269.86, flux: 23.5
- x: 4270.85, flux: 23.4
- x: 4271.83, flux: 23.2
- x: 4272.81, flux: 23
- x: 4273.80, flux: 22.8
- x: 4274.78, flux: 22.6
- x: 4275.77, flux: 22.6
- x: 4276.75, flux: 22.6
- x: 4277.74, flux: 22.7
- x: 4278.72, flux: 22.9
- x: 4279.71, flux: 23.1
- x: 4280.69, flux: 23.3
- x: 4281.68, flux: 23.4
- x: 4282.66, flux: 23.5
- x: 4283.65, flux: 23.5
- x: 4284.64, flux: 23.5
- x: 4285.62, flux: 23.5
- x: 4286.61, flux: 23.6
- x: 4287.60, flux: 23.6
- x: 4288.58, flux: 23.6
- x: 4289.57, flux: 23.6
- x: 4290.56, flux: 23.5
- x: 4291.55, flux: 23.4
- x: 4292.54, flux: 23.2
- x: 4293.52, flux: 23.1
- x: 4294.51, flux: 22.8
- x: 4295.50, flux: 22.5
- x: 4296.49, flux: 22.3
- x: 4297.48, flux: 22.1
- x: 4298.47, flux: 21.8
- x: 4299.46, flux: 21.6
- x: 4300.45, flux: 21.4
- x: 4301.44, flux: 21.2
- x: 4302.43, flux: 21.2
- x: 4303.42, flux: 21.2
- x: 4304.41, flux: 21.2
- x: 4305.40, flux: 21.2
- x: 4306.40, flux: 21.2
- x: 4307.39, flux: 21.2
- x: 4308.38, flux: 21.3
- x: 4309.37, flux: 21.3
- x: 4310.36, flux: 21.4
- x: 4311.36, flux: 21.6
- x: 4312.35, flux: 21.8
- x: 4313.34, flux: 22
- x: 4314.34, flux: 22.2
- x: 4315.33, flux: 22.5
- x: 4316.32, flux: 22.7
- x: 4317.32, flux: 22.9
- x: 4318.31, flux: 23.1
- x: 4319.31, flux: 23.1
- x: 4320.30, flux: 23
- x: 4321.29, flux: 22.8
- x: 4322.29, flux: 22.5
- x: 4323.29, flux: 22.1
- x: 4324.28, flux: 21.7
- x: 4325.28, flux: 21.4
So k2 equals 13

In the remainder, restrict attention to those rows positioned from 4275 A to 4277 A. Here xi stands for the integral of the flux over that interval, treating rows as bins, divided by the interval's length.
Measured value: 22.6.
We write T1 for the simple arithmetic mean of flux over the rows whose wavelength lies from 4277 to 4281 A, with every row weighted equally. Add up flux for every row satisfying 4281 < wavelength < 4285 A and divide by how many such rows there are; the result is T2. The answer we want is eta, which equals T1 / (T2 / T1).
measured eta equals 22.5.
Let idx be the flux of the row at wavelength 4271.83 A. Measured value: 23.2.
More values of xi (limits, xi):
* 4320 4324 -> 22.5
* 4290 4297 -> 23.0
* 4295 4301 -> 21.9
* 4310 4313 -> 21.6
